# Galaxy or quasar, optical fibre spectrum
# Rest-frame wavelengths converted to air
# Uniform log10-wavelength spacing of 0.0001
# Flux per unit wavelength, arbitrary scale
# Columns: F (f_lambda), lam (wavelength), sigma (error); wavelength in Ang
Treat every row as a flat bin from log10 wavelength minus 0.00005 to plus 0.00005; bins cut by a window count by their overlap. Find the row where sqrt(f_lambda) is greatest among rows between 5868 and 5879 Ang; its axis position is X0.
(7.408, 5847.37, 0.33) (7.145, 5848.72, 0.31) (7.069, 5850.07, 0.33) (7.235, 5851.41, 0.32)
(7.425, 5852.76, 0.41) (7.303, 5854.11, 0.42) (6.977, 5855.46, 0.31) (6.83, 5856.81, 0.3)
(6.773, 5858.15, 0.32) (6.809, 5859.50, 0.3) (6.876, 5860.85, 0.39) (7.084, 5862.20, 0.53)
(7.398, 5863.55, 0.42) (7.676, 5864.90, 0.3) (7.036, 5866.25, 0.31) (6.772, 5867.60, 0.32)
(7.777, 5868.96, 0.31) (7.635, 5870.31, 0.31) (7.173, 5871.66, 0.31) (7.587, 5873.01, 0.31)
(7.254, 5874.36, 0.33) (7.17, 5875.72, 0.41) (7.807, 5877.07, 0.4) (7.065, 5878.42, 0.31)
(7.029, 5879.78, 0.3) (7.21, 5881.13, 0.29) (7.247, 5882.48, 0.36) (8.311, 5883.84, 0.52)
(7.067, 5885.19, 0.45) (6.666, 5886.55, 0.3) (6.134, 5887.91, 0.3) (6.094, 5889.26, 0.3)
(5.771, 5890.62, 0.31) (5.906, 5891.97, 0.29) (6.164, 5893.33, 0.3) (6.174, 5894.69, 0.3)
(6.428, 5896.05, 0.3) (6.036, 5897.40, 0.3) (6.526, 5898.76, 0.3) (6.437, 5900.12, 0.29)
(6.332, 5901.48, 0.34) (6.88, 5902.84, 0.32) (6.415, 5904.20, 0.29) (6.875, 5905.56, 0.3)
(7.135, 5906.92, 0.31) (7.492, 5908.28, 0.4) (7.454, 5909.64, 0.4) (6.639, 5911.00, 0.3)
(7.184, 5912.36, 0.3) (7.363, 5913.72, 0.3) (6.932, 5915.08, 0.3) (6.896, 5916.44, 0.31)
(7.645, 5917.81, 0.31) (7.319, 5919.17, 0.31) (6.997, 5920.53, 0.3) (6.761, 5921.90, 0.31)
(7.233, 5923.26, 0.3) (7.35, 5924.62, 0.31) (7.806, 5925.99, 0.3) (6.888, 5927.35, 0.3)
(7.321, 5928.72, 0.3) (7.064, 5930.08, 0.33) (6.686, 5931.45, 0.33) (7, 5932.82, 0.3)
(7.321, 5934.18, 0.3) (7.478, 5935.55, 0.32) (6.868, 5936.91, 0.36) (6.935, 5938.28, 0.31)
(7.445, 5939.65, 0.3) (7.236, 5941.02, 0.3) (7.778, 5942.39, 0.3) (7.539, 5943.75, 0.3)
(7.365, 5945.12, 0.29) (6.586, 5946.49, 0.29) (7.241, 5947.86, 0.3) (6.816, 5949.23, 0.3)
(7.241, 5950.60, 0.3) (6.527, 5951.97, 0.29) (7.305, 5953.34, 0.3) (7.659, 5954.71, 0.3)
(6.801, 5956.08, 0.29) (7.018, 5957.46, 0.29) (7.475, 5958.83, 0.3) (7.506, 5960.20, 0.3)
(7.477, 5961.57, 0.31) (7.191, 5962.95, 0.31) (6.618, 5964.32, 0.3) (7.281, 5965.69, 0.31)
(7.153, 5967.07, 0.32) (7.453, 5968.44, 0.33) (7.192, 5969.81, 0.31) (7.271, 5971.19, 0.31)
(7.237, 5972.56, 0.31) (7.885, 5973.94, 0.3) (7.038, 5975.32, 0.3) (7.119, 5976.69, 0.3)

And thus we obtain 5877.07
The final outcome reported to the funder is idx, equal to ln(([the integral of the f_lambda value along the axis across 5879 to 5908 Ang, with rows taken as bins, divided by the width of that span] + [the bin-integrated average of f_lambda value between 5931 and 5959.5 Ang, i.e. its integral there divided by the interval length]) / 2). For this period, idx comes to 1.93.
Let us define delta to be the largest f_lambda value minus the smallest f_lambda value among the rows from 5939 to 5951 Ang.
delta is 1.19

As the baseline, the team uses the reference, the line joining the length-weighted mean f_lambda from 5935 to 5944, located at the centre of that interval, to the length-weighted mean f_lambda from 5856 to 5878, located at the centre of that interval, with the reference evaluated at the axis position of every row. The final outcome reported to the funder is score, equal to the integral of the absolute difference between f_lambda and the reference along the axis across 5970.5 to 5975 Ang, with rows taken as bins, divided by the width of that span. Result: 0.25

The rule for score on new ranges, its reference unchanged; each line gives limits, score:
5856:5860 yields 0.41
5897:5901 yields 0.91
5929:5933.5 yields 0.36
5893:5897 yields 1.01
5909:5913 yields 0.31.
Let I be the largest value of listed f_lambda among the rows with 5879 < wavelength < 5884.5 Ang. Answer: 8.311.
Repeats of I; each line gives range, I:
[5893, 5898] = 6.428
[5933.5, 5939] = 7.478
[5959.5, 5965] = 7.506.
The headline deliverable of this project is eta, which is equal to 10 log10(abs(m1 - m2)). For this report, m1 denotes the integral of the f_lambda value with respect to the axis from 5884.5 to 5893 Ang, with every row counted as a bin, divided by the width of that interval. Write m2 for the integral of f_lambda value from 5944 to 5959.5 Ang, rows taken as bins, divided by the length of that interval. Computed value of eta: -0.8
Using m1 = 6.27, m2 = 7.10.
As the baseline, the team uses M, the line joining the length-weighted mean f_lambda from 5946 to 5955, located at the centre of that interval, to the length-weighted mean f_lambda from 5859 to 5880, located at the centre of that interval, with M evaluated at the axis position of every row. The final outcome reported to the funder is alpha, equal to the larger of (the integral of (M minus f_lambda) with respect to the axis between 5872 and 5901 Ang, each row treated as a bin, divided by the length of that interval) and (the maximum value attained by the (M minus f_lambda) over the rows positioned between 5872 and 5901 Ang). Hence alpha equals 1.44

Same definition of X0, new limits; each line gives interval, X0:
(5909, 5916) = 5909.64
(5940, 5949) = 5942.39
